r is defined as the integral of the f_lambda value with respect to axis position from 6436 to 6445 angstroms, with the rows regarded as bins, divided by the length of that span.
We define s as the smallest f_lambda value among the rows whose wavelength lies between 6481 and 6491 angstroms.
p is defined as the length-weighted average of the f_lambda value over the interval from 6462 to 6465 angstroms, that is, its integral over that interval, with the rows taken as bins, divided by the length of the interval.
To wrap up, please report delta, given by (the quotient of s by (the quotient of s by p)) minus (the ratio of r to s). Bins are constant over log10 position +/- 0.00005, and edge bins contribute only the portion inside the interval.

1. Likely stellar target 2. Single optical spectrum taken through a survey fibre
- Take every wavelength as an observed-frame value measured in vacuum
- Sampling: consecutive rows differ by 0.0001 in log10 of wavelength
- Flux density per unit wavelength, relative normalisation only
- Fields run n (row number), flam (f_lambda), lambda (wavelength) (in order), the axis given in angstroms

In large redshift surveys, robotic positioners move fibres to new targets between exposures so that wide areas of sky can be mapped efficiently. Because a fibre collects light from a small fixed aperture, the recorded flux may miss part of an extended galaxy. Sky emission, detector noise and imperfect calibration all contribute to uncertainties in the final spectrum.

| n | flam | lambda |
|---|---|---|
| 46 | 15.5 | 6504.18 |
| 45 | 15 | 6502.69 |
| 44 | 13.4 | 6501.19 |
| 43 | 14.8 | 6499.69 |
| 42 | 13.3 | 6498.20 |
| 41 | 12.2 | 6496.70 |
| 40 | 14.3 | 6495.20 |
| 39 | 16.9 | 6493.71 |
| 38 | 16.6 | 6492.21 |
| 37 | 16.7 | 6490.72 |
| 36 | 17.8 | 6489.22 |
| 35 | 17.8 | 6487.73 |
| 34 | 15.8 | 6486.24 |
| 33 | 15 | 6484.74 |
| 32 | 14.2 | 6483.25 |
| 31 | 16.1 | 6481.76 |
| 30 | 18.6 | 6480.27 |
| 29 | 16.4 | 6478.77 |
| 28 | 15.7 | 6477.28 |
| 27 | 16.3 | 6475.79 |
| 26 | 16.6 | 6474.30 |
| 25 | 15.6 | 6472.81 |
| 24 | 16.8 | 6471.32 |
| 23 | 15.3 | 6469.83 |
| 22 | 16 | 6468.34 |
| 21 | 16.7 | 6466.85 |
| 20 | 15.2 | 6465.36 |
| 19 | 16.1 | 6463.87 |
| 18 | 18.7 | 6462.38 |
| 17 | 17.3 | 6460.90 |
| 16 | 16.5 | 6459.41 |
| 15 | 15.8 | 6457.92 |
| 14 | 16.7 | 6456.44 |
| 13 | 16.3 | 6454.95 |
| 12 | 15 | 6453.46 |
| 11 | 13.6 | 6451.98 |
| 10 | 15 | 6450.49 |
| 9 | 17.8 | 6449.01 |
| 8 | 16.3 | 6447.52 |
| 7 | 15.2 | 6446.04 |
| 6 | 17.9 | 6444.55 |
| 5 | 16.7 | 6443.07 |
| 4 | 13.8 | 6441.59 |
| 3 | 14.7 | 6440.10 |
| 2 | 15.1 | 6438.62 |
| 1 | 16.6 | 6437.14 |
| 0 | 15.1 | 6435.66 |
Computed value 15.8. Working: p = 16.9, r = 15.7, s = 14.2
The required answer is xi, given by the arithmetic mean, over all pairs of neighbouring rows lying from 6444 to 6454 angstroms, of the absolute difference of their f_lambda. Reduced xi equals 1.82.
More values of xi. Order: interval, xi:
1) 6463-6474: 1.08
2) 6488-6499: 1.22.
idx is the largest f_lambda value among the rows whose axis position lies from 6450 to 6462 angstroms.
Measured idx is 17.3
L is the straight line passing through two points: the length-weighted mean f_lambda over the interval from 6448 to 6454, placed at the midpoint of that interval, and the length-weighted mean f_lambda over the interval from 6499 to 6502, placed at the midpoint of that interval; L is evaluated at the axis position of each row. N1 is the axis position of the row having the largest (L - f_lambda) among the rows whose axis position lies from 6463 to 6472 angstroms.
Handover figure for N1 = 6465.36 angstroms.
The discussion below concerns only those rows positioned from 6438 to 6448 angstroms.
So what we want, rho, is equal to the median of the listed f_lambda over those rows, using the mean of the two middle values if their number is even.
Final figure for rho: 15.2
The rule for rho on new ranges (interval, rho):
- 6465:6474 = 15.8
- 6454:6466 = 16.4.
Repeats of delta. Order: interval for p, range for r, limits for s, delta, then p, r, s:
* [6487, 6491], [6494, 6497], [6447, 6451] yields 16.6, 17.5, 14.0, 15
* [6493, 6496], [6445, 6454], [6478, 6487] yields 14.4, 15.5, 15.6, 14.2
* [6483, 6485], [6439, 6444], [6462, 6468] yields 13.6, 14.6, 15.2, 15.2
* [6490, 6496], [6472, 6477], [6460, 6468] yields 15.0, 16.1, 16.1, 15.2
